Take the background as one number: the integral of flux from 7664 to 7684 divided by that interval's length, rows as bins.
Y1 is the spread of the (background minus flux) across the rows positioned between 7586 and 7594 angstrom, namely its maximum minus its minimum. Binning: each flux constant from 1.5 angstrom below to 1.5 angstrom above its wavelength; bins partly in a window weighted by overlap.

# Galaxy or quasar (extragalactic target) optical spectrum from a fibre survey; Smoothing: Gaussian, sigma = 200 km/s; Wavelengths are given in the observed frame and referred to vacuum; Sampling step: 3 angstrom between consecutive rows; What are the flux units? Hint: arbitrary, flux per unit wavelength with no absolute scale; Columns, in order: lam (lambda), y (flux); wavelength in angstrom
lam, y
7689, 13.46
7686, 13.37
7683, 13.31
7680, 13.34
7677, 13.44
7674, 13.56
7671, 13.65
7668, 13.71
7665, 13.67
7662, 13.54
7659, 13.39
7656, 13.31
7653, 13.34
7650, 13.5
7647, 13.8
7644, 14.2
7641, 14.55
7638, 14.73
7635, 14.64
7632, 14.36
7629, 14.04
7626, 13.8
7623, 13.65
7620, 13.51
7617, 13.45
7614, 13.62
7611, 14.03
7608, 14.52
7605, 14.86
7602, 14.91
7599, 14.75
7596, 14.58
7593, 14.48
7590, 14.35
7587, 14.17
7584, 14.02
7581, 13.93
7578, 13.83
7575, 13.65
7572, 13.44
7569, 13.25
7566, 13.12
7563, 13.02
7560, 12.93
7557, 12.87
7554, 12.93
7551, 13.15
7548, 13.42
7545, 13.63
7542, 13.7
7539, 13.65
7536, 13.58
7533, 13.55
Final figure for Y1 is 0.3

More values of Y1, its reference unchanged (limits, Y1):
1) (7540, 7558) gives 0.8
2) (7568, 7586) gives 0.8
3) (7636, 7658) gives 1.4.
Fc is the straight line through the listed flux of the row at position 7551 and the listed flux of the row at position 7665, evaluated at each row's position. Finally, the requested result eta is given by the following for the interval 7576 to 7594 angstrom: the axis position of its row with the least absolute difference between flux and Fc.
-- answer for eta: 7578 angstrom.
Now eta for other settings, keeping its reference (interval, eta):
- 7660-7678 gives 7665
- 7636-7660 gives 7650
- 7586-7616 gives 7614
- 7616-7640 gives 7617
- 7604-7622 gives 7617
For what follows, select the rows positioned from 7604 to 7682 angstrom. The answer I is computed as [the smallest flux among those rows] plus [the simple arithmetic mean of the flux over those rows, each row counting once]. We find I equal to 27.2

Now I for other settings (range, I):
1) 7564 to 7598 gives 27.0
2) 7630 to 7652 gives 27.8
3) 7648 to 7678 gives 26.8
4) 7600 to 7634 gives 27.5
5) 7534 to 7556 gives 26.4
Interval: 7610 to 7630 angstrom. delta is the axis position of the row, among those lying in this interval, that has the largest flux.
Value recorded 7629 angstrom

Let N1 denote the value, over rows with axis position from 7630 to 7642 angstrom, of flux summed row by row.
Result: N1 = 58.3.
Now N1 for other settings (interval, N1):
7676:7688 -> 53.5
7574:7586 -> 55.4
